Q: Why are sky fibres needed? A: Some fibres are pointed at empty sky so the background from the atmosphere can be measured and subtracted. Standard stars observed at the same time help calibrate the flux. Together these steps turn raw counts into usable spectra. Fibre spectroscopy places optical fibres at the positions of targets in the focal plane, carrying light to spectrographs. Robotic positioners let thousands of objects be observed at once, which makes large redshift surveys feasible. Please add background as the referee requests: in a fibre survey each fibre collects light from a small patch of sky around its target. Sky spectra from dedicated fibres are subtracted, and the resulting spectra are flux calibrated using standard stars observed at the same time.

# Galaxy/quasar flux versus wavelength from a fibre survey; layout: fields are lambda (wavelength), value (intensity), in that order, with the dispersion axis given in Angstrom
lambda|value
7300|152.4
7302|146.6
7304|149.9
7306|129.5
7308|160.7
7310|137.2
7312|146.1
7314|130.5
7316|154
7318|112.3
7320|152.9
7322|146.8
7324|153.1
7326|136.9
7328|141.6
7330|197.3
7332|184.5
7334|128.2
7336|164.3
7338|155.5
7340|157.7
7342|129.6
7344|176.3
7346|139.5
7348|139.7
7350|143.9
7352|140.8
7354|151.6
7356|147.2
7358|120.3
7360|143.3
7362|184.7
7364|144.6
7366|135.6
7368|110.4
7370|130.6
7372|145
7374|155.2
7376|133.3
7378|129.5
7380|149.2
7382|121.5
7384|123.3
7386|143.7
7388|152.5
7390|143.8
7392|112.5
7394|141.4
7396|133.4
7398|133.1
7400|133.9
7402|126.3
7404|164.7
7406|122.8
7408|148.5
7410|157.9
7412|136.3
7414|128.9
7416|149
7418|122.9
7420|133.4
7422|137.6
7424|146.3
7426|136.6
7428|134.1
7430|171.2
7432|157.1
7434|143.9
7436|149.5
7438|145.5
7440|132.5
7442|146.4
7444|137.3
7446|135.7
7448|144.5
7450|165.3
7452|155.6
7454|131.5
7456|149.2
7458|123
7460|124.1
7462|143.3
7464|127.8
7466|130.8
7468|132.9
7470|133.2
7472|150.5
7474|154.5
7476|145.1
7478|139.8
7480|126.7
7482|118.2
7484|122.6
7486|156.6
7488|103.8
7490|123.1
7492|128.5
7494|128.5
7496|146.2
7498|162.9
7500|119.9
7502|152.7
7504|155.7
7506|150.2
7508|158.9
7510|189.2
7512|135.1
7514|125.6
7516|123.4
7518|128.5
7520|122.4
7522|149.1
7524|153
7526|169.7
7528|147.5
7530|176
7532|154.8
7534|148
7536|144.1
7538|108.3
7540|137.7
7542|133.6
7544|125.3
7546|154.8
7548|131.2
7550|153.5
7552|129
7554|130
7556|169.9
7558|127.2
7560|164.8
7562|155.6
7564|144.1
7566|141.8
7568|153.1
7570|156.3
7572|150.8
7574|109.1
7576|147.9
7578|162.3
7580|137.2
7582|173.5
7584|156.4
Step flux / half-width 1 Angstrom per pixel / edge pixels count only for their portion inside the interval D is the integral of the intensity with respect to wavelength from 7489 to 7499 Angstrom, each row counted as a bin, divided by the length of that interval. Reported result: 138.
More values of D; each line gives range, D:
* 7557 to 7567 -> 147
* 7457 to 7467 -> 130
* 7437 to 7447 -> 139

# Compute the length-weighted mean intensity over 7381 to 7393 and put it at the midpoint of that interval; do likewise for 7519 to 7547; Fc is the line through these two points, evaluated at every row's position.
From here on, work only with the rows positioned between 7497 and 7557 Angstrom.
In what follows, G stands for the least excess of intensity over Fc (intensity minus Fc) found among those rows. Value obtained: -36.7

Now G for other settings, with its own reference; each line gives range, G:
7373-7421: -20.8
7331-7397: -21.0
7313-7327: -15.0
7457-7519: -37.2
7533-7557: -36.7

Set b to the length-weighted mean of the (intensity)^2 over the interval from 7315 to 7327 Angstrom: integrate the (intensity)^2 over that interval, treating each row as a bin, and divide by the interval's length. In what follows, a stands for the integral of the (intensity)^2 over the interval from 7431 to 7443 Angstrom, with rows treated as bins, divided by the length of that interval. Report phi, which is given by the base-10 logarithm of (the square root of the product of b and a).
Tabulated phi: 4.32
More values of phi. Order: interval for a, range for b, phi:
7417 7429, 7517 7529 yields 4.30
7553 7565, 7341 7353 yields 4.34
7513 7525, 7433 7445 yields 4.28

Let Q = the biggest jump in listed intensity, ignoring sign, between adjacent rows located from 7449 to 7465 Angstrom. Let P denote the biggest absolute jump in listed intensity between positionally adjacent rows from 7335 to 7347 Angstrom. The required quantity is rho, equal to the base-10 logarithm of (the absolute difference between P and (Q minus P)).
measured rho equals 1.8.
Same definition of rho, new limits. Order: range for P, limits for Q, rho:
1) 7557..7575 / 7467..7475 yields 1.8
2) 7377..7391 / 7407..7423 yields 1.5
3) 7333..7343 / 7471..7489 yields 1.3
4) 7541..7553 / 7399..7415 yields 1.2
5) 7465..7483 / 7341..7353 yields 1.1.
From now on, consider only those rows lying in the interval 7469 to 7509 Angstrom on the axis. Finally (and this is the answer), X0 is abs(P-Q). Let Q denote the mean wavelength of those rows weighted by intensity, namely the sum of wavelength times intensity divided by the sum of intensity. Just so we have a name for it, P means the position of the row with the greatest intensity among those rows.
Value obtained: 8.7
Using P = 7498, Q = 7489.3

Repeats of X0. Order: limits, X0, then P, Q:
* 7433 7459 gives 4.1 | 7450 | 7445.9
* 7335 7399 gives 4.2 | 7362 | 7366.2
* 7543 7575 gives 3.1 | 7556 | 7559.1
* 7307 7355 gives 1.2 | 7330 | 7331.2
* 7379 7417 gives 5.8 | 7404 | 7398.2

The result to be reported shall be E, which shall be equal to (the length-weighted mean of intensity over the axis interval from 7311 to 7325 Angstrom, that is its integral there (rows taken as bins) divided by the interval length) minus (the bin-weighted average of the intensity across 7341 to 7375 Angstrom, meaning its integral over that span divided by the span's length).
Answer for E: -1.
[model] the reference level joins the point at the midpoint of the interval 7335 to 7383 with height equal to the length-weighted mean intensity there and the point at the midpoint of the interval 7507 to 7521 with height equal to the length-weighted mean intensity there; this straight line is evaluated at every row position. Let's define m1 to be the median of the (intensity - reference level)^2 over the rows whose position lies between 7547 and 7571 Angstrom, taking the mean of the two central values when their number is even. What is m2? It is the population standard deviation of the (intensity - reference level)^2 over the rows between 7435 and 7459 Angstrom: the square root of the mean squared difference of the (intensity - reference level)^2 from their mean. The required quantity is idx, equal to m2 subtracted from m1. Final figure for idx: 12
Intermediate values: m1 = 171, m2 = 159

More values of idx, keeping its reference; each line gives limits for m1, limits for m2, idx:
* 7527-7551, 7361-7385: -364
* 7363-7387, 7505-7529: -508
